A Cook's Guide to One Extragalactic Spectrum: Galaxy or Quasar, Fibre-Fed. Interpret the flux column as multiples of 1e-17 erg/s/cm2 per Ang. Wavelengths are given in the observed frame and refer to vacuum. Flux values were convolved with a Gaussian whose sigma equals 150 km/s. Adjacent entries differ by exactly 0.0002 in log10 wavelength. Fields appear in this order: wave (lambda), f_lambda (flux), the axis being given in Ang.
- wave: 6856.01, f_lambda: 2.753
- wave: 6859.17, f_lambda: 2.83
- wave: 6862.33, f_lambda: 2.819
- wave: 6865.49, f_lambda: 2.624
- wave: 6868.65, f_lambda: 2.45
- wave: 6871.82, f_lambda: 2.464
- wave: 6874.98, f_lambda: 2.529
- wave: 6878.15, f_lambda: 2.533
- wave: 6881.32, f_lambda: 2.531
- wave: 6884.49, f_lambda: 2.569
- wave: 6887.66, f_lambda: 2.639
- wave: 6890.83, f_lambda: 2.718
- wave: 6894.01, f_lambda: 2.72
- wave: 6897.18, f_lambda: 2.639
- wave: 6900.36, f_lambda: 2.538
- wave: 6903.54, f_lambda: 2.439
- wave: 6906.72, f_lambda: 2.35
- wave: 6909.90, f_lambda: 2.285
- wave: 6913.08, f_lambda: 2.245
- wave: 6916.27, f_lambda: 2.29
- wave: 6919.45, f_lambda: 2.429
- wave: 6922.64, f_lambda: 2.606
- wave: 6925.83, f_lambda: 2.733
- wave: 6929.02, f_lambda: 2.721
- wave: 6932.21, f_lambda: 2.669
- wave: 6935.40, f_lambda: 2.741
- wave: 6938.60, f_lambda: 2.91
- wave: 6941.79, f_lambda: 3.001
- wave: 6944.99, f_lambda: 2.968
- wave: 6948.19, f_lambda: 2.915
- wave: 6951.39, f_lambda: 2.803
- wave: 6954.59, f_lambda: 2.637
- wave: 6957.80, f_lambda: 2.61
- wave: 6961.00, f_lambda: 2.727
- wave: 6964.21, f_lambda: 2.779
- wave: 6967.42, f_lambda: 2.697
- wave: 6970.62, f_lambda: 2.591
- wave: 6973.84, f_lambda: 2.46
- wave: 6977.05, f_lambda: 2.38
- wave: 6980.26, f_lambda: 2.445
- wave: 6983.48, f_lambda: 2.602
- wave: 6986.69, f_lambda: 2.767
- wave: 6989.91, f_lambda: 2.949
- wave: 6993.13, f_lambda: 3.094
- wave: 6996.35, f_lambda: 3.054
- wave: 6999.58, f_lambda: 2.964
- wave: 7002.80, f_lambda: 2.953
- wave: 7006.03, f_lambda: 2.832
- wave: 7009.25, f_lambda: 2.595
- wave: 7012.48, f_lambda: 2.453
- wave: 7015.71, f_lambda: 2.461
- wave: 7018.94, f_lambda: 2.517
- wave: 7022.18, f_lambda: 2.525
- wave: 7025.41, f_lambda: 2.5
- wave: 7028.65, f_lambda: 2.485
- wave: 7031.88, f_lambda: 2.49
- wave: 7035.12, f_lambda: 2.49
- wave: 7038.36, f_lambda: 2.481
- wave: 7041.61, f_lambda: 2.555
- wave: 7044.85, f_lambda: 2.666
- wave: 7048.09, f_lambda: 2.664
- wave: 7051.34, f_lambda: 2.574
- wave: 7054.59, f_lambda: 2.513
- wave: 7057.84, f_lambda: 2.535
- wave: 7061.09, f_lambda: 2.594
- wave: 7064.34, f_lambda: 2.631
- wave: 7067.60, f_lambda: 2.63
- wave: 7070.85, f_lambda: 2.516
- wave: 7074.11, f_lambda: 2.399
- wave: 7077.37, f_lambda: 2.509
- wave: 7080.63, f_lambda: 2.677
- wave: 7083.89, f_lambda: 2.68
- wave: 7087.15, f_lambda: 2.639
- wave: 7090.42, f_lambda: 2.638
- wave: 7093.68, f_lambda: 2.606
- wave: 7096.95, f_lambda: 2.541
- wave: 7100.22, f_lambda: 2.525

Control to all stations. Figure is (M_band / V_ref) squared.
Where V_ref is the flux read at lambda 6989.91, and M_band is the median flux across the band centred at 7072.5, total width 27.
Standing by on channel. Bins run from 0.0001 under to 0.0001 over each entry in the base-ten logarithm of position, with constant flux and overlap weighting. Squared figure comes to 0.78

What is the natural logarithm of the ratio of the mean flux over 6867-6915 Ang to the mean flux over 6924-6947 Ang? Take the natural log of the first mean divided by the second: -0.12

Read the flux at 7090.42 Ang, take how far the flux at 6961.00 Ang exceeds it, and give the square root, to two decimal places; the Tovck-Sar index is 0.30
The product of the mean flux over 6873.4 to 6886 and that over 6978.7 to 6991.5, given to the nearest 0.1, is 6.8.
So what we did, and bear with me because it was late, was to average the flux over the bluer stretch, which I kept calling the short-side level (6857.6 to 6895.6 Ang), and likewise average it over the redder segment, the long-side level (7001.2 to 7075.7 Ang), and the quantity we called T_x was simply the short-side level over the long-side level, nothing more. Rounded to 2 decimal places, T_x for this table 1.02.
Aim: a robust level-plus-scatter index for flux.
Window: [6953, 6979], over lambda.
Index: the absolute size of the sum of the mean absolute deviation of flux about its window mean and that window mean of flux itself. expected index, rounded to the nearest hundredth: 2.71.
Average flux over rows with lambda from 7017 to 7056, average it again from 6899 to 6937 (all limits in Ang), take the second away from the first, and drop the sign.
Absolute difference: 0.034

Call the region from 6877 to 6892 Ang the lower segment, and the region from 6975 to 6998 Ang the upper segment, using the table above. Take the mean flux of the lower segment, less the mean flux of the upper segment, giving -0.2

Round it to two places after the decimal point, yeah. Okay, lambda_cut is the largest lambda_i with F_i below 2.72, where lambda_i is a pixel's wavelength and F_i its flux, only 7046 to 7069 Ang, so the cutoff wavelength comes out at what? 7067.60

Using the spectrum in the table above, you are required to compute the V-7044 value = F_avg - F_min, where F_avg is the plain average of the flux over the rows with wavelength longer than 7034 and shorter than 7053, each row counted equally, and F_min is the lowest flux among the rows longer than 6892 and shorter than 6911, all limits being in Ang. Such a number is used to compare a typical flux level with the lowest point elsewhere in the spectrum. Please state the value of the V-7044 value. 0.29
